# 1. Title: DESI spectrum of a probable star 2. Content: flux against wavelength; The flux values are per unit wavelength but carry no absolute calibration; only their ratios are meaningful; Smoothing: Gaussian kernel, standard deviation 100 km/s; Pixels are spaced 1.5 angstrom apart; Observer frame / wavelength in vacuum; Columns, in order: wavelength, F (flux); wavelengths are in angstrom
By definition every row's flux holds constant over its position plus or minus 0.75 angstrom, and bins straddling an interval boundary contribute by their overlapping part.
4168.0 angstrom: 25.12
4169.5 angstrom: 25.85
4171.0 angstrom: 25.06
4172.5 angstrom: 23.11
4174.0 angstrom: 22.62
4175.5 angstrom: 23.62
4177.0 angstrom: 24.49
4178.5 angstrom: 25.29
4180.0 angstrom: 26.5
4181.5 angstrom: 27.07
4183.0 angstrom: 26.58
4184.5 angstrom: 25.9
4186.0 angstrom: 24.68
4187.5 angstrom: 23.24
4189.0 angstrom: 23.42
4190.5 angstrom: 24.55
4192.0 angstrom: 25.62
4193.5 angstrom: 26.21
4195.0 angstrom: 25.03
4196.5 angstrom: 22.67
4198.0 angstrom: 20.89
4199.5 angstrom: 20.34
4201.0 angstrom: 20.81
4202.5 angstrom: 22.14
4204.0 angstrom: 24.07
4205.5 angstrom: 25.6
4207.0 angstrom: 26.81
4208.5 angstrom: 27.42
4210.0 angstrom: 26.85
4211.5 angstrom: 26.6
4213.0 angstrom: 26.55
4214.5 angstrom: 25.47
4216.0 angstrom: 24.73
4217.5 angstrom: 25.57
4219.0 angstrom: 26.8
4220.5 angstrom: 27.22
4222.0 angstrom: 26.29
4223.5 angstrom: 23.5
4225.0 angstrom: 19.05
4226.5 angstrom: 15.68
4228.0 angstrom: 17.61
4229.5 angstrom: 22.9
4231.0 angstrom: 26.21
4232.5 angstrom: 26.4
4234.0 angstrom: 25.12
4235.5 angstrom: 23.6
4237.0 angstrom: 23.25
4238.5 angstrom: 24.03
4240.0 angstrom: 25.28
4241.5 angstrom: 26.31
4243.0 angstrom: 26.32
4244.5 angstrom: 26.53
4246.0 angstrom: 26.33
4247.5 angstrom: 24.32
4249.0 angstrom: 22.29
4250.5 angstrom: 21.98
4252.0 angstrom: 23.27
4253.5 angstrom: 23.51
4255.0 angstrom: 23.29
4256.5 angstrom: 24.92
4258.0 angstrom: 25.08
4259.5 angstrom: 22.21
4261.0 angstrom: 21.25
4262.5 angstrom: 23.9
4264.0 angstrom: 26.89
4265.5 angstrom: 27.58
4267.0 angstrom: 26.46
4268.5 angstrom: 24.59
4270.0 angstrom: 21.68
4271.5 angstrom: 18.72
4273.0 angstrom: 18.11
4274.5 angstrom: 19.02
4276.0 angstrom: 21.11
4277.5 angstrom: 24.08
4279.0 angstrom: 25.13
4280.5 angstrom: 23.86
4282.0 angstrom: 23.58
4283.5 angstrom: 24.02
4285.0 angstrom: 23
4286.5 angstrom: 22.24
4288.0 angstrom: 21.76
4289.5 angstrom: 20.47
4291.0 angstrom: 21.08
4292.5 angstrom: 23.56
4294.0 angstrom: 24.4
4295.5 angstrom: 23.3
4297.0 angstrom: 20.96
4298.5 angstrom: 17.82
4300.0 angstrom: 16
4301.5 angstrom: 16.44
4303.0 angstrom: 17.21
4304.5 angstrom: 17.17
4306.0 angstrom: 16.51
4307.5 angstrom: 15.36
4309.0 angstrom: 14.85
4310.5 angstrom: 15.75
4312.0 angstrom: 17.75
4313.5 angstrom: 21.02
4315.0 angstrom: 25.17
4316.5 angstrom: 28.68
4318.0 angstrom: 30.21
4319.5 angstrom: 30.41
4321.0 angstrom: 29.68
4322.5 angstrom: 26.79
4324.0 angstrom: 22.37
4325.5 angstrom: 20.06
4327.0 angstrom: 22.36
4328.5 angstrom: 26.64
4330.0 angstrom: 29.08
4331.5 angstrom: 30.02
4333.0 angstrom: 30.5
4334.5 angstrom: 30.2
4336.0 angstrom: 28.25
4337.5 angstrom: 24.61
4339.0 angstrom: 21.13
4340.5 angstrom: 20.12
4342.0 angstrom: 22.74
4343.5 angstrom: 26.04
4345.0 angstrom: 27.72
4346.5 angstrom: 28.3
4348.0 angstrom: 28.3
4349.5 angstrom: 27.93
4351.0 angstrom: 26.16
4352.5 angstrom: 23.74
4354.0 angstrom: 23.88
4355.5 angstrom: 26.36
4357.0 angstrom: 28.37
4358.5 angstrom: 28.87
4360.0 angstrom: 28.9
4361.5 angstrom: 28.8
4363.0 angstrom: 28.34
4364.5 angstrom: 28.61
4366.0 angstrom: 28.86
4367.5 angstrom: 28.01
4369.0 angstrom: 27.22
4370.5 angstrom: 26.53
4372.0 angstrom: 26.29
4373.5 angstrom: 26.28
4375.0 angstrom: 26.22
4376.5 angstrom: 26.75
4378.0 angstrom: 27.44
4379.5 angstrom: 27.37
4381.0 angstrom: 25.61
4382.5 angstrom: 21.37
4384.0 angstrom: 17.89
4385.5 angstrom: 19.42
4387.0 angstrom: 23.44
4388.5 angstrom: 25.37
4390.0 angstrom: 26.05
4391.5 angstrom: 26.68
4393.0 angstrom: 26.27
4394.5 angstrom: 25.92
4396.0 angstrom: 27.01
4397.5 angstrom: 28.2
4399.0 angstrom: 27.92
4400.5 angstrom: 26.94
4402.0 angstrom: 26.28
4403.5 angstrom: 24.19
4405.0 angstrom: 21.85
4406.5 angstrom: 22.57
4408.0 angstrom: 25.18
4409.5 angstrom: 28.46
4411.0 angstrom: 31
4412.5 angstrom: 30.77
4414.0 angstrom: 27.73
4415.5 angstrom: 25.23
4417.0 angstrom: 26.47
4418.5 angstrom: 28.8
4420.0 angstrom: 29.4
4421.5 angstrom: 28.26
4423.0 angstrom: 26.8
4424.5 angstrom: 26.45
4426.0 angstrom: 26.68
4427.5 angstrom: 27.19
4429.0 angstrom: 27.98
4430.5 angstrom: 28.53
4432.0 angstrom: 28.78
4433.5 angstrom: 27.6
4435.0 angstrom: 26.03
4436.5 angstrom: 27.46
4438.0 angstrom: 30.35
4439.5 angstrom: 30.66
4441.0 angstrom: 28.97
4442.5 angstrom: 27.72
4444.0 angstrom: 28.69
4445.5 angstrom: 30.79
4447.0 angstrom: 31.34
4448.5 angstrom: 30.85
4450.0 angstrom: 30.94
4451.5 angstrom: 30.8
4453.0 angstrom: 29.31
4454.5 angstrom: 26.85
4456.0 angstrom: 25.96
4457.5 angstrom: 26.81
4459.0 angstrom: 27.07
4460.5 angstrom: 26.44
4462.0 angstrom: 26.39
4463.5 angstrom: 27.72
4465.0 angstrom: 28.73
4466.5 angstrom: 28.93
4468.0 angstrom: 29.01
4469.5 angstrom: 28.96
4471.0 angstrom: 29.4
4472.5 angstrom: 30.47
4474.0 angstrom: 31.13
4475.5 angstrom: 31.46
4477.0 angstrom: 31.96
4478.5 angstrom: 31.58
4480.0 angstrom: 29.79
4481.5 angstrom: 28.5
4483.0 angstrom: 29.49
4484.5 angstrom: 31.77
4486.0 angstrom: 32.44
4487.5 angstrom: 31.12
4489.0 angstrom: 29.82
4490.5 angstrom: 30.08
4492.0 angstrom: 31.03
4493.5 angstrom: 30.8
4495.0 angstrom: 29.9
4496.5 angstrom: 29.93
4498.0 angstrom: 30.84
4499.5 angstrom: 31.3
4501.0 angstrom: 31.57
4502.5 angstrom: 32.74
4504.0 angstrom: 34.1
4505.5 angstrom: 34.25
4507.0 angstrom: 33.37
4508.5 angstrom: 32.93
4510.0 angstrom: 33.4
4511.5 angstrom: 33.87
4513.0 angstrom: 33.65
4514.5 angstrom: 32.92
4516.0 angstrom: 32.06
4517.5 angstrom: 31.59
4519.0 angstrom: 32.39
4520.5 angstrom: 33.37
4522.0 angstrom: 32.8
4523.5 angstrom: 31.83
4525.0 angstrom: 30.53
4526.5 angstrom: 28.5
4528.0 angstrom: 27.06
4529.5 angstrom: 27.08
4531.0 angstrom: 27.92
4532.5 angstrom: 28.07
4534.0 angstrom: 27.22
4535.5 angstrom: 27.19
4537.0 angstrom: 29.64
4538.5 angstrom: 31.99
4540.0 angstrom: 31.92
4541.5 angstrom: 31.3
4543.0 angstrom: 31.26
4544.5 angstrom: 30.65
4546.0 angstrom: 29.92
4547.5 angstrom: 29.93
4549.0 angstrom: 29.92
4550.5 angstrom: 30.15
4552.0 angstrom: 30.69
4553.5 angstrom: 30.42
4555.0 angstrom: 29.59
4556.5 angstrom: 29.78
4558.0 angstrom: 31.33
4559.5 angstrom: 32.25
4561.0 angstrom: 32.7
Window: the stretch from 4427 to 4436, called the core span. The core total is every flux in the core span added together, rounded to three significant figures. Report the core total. 166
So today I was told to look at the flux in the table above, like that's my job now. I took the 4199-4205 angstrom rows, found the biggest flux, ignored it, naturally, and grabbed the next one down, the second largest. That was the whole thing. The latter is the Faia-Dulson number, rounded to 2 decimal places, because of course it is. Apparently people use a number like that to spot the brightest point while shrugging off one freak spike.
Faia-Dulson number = 22.14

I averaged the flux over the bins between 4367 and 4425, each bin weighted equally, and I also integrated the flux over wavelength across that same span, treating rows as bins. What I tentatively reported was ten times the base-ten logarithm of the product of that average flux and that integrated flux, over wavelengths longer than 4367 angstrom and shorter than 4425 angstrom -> 46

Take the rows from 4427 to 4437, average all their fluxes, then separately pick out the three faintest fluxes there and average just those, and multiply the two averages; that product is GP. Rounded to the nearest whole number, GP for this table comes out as 744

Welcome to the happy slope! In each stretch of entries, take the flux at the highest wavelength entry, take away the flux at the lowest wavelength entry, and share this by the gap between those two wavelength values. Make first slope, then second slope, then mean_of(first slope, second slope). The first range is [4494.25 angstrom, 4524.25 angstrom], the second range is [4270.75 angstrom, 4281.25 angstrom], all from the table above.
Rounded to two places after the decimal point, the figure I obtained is 0.32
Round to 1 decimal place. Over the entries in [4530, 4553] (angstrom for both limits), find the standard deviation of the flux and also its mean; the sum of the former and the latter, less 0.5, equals 30.9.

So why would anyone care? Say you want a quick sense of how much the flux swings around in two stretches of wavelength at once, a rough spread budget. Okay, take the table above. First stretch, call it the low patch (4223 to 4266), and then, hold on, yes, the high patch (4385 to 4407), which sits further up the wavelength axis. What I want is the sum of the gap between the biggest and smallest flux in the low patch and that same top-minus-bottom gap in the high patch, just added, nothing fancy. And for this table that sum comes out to 21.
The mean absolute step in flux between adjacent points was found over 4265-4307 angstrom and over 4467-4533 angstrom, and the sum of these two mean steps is 2.1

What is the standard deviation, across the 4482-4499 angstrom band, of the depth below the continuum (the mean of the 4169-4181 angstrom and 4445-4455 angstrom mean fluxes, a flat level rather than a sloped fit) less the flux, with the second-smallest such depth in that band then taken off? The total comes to 5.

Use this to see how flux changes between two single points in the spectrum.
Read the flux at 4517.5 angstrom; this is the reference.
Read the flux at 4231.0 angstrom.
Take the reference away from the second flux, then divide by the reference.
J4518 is -0.17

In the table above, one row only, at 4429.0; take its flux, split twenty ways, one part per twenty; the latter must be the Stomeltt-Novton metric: 1.40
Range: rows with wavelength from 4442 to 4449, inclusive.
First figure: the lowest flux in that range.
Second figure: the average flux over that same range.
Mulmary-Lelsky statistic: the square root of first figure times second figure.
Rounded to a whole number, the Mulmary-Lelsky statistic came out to 29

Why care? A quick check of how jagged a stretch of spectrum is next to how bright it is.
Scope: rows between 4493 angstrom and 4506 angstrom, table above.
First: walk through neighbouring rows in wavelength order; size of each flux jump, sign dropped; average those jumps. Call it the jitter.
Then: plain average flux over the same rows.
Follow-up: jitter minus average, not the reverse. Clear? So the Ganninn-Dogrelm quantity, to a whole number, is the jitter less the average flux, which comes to -31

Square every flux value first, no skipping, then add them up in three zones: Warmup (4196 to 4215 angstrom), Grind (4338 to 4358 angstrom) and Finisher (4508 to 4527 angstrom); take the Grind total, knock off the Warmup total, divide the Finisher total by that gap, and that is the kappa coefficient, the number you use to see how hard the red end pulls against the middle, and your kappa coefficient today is 18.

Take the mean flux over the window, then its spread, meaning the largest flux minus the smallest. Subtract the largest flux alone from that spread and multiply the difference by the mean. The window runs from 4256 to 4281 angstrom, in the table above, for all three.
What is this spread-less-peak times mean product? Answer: -420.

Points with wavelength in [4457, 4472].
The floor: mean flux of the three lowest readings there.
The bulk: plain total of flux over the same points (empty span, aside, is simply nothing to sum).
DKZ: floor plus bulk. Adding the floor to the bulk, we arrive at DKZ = 306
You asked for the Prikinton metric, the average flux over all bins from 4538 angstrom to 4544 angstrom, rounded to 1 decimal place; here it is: 31.6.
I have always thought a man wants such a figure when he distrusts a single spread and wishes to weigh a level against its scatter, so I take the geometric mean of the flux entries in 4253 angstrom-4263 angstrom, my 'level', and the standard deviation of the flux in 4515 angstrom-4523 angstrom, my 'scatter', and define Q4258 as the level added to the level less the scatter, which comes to 46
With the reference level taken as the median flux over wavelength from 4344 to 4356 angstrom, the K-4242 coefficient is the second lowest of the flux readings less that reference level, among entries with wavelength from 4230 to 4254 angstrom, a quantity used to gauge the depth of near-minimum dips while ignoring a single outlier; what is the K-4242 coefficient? -5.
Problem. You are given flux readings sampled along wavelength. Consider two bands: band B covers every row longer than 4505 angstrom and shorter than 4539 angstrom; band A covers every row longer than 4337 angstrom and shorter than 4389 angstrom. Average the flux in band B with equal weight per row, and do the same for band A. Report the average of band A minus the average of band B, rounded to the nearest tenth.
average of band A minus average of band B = -5.2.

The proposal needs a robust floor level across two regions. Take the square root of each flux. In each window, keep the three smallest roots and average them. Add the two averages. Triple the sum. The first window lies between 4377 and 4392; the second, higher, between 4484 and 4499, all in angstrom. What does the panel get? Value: 29.7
